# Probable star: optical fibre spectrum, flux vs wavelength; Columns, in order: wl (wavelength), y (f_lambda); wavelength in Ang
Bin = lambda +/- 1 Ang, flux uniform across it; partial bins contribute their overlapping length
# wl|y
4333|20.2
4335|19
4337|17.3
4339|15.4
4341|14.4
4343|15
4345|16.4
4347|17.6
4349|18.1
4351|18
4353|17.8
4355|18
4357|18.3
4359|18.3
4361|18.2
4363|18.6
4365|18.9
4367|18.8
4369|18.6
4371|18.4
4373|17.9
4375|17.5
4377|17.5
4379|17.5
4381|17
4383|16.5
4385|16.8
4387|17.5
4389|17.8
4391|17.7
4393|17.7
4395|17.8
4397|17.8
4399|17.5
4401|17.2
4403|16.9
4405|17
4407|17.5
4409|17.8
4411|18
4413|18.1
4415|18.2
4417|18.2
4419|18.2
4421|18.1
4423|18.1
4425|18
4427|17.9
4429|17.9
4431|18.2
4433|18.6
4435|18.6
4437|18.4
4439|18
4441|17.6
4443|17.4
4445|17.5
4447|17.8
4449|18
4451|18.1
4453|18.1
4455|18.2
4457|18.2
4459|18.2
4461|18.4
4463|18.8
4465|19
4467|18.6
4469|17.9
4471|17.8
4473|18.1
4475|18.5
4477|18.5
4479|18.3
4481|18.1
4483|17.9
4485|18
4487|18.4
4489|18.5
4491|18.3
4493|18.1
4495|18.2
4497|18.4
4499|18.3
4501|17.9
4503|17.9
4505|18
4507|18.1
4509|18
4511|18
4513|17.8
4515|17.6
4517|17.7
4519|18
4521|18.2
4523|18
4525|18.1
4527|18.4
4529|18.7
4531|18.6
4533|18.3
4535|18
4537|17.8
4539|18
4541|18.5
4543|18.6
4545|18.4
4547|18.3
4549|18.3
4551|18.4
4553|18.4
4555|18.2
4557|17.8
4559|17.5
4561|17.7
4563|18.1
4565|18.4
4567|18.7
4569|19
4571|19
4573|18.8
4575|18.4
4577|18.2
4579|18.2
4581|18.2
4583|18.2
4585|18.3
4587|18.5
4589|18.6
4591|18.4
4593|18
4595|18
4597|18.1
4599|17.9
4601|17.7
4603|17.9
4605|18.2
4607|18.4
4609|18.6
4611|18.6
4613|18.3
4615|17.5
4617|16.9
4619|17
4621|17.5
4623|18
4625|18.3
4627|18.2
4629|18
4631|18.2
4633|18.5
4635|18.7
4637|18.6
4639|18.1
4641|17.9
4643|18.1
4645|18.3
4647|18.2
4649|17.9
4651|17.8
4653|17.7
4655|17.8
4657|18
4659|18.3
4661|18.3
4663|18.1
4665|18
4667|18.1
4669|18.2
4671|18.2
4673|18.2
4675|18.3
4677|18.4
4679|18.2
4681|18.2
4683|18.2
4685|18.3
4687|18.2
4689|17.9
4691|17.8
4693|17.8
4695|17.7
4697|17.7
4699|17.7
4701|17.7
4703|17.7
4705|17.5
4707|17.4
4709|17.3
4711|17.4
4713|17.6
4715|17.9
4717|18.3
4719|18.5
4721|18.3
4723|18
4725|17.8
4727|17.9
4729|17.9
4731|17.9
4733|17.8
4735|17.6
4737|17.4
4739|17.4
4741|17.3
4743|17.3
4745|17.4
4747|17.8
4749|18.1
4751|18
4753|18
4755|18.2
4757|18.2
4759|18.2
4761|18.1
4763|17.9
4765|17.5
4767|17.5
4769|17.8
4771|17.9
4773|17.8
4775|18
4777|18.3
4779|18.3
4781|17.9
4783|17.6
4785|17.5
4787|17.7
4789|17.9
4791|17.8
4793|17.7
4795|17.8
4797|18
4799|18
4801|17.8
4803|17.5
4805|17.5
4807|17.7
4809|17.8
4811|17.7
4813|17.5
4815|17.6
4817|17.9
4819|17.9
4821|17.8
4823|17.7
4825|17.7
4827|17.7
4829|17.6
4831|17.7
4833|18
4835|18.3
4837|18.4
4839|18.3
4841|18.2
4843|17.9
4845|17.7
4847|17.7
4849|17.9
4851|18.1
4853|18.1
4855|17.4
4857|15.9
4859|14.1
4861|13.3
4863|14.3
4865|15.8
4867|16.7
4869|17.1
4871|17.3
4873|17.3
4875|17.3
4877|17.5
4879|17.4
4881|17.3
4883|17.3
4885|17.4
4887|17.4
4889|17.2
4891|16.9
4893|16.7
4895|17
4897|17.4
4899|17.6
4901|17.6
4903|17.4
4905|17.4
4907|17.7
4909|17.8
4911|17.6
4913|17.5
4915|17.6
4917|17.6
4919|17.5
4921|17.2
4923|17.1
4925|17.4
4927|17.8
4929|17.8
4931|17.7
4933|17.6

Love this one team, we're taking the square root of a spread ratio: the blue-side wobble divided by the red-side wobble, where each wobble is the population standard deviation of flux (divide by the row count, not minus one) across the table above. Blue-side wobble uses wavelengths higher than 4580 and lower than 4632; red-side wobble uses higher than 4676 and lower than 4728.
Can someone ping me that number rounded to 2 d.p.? 1.15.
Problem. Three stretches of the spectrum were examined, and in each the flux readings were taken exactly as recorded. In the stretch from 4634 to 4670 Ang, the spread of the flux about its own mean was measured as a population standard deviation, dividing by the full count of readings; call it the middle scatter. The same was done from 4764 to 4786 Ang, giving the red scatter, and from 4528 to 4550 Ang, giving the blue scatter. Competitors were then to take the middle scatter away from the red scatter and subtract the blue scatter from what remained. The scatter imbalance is -0.25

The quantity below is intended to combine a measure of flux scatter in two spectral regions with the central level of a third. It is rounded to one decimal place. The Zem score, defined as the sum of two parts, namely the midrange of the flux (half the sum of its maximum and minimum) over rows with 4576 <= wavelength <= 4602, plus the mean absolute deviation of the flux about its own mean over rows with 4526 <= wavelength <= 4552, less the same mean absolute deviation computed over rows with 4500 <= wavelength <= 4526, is 18.2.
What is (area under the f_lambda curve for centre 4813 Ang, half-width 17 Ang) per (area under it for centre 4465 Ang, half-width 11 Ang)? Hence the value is 1.5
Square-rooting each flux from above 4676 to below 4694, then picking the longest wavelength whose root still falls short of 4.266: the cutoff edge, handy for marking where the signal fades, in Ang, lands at 4693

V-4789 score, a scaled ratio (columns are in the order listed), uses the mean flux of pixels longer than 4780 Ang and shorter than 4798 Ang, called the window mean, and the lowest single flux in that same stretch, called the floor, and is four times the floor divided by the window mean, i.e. 3.94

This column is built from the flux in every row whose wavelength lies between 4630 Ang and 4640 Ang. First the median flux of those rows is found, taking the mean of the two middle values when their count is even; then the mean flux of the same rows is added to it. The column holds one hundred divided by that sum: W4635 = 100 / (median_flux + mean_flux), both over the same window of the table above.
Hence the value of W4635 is 2.71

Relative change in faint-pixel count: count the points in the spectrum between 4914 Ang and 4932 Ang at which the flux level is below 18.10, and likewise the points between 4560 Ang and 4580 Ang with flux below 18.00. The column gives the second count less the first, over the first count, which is -0.89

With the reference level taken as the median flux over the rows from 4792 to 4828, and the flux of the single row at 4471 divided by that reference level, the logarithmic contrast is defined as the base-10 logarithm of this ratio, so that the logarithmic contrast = 0.0024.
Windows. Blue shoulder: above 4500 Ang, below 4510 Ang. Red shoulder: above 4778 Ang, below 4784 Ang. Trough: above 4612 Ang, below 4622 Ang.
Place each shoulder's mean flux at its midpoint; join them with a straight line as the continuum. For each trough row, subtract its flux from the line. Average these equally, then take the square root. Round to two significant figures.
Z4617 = 0.72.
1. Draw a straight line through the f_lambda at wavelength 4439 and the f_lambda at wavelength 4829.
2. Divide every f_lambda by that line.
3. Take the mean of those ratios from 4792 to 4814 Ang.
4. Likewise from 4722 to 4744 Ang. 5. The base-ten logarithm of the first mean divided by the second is 0.0033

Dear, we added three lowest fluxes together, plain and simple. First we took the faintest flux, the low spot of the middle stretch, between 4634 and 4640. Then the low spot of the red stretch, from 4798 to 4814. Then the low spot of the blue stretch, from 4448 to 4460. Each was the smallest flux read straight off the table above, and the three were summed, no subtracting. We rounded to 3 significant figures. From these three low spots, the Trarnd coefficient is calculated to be 53.6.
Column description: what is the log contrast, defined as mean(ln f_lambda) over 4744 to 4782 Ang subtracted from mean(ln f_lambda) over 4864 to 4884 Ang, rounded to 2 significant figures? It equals -0.048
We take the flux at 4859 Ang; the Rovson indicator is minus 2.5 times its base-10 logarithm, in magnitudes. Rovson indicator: -2.873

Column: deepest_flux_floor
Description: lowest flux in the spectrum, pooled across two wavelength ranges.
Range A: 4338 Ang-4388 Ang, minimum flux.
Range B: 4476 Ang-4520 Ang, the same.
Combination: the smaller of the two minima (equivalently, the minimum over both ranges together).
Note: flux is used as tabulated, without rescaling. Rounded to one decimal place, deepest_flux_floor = 14.4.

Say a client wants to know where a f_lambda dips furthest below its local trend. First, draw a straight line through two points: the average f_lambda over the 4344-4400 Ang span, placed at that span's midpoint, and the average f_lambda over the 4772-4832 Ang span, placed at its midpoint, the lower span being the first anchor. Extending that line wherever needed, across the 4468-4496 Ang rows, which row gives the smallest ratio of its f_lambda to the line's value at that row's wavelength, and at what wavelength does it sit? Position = 4471 Ang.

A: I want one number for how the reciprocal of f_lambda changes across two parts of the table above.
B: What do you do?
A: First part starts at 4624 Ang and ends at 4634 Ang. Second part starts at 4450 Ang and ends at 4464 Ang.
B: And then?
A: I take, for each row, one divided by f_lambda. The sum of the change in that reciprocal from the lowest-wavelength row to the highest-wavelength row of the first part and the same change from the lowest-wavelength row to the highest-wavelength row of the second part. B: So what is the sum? -0.0026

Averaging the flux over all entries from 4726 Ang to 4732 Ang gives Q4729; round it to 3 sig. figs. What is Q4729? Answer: 17.9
